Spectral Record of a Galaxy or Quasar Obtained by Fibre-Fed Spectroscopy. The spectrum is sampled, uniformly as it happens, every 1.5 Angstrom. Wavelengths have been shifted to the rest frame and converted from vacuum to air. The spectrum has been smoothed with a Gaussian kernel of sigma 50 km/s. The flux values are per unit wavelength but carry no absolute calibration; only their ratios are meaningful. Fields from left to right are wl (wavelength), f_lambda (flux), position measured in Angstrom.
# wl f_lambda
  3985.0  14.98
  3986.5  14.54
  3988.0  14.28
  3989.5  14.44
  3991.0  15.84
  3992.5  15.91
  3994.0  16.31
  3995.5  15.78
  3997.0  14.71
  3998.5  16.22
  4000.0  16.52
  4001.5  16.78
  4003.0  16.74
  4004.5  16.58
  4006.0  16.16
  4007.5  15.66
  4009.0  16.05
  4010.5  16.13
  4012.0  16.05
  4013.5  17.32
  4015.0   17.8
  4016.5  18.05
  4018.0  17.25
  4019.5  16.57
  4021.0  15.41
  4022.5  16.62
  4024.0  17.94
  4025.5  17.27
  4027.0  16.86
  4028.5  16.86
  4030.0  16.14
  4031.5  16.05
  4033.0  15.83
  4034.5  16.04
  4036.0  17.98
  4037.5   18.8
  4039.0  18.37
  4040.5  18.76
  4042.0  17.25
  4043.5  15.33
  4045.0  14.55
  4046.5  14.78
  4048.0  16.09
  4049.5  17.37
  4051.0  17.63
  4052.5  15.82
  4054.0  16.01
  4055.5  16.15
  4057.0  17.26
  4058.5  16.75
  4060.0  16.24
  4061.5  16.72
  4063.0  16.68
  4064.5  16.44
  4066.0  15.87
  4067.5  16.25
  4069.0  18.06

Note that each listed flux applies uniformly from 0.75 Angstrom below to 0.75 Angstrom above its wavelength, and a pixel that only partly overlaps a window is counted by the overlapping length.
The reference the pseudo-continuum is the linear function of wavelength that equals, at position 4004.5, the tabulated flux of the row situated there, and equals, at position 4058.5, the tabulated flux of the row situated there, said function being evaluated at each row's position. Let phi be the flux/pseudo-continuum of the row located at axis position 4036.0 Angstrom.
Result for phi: 1.08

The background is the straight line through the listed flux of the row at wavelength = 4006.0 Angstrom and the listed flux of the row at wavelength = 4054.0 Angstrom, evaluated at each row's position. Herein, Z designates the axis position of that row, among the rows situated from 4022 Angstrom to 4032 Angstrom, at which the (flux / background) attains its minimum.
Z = 4031.5 Angstrom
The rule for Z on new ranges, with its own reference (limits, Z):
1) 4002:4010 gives 4007.5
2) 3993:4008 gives 3997.0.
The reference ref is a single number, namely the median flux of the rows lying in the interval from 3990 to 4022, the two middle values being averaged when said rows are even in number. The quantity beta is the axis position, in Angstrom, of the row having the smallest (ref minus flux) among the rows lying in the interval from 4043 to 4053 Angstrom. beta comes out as 4051.0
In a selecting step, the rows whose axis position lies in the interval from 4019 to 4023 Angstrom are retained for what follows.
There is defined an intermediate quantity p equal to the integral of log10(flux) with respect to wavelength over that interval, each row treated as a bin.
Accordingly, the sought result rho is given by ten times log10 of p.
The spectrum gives 6.84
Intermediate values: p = 4.8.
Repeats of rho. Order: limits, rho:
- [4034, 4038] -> 6.97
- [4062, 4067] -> 7.83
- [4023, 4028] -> 7.92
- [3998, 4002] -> 6.88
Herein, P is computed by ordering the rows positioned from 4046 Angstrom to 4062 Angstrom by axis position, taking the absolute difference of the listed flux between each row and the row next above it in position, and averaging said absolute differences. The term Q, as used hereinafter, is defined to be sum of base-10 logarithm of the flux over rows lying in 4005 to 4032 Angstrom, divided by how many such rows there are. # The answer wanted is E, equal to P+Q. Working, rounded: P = 0.76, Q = 1.22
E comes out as 1.98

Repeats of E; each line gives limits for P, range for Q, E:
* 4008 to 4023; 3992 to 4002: 1.87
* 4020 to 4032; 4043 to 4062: 1.84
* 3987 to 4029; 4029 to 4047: 1.80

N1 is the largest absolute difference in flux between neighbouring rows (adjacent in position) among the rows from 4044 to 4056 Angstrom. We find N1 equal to 1.8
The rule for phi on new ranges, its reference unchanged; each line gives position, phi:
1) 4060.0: 0.97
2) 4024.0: 1.08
